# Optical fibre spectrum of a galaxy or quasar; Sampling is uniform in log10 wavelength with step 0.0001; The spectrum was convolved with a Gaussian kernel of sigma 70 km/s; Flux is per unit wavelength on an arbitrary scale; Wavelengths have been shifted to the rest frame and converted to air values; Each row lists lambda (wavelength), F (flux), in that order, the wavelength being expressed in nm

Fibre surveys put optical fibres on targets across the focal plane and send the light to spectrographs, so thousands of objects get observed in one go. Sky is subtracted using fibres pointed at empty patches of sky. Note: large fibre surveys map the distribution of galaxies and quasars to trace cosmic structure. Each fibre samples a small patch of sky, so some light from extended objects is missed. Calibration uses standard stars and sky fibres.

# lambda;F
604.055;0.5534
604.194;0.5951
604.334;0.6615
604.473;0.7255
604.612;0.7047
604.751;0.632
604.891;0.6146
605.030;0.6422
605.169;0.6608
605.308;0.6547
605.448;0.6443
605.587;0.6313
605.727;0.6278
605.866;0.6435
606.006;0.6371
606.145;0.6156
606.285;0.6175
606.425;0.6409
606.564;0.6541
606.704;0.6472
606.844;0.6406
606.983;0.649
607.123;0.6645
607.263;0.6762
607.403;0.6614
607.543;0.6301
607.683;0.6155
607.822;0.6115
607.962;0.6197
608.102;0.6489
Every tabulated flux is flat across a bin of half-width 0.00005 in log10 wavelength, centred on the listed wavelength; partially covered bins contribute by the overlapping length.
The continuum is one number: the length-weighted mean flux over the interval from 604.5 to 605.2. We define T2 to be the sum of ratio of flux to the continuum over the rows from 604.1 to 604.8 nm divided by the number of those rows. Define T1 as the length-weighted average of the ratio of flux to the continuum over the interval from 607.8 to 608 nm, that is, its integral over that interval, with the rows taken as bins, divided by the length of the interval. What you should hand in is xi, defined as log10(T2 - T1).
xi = -1.1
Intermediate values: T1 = 0.940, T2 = 1.013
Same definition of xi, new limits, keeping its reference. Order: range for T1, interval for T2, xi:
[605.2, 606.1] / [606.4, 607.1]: -2.0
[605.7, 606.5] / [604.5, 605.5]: -1.5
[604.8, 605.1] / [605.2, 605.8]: -1.8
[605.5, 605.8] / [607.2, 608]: -2.2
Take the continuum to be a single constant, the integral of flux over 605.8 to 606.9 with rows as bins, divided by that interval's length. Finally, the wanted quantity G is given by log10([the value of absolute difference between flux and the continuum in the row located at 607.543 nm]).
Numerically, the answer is -2.2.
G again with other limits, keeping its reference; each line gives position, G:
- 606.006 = -3.3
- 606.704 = -2.0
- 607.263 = -1.4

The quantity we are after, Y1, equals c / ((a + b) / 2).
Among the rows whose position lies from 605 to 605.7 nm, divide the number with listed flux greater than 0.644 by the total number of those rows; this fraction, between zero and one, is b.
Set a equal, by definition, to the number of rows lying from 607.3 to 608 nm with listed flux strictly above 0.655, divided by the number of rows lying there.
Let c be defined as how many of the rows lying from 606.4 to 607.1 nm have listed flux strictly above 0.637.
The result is 12.5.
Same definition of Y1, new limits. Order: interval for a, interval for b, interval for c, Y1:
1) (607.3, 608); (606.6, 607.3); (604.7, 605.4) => 6.0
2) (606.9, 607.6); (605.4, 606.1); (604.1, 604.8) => 7.5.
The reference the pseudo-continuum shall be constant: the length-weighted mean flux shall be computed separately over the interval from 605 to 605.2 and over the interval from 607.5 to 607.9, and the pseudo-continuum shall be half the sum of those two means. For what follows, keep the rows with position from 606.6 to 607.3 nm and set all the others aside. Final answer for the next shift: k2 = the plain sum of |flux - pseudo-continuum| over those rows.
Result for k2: 0.10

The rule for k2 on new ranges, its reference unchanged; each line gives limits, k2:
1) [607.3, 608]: 0.09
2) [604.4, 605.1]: 0.19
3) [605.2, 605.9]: 0.05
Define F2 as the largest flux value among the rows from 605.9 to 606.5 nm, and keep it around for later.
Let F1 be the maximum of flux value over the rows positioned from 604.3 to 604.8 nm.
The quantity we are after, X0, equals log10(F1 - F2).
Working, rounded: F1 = 0.7255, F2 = 0.6409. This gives -1.07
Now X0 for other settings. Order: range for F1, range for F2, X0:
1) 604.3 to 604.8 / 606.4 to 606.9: -1.15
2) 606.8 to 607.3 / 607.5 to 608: -1.34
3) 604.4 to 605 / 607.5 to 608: -1.02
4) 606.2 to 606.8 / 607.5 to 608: -1.62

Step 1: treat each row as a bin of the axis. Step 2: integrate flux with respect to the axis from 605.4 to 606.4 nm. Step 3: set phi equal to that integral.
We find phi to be 0.631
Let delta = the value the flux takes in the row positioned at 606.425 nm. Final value 0.6409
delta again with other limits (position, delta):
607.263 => 0.6762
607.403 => 0.6614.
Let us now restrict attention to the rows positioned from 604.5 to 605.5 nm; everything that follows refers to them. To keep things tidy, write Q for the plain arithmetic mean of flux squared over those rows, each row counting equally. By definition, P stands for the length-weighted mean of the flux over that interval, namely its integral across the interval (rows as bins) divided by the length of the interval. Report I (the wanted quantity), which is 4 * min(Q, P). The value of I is 1.70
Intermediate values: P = 0.654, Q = 0.424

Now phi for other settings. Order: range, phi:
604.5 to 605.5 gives 0.654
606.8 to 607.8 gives 0.647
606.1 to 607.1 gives 0.640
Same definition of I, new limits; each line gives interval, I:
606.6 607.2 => 1.69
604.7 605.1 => 1.59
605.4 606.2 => 1.60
